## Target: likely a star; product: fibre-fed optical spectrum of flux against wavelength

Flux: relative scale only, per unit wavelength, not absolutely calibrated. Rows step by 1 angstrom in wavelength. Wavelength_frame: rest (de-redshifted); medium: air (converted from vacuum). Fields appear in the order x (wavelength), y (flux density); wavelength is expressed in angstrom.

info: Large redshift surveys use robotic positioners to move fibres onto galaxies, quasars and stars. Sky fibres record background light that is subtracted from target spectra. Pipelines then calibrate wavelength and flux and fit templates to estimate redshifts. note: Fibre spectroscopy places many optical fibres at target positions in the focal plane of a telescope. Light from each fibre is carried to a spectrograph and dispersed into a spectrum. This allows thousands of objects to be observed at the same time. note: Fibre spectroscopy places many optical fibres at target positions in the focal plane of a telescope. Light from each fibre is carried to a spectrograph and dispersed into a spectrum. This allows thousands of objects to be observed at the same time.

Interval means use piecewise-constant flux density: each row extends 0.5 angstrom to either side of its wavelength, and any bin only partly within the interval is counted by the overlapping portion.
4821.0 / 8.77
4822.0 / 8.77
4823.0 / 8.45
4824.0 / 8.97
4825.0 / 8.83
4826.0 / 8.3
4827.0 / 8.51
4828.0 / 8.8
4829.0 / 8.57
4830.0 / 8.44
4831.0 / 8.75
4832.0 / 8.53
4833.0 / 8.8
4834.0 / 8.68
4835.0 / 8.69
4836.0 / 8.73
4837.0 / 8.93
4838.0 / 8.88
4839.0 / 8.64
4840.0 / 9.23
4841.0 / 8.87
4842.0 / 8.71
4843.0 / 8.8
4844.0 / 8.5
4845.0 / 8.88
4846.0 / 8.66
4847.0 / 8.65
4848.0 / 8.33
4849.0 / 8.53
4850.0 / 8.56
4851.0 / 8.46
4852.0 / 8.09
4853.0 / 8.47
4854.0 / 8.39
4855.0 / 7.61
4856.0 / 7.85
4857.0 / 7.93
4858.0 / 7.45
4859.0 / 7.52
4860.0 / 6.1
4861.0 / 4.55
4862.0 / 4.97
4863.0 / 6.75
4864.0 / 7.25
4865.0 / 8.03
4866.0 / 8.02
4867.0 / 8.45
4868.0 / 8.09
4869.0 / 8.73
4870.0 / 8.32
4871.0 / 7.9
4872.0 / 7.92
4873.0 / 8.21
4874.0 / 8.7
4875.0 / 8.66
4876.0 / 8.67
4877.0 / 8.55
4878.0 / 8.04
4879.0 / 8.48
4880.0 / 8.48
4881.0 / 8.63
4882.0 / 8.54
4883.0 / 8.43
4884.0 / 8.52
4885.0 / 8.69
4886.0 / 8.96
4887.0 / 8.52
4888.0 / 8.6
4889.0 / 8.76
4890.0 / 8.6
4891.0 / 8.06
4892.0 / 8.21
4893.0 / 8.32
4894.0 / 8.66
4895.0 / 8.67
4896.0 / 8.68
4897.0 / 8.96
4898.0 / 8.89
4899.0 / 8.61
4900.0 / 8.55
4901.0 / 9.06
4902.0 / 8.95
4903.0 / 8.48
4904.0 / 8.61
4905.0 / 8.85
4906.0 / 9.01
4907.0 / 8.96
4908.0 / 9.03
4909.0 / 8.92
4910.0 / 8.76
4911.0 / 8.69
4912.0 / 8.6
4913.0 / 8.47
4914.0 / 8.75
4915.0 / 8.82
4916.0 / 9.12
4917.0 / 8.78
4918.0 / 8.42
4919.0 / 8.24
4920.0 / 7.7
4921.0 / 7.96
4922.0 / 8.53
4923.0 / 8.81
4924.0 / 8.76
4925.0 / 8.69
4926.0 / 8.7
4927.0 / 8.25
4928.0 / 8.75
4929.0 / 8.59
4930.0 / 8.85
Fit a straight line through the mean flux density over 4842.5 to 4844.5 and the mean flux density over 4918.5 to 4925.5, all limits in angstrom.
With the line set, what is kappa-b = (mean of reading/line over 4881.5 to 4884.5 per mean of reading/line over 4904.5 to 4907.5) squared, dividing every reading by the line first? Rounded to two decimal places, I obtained 0.89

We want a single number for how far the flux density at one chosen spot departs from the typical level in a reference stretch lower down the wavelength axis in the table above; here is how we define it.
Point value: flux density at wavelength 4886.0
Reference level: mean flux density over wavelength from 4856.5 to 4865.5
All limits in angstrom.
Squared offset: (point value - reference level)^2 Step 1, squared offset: 4.98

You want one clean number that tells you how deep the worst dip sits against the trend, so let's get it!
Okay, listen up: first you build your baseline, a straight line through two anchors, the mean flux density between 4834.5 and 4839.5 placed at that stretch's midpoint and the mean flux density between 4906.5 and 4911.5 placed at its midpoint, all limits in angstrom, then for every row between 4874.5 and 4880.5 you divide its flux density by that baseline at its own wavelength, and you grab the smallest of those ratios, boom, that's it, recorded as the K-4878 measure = 0.91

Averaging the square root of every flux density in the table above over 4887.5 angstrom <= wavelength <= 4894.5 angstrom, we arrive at 2.91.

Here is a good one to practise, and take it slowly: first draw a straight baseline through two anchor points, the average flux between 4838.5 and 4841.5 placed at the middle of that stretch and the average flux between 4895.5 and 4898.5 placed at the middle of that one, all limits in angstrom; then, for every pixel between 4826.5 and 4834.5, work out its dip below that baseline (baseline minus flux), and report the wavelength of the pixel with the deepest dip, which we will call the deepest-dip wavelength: 4830.0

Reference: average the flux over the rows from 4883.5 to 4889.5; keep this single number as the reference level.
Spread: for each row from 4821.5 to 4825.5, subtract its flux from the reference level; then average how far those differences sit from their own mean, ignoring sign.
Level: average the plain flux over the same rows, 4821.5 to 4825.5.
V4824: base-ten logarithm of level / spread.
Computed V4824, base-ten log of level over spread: 1.76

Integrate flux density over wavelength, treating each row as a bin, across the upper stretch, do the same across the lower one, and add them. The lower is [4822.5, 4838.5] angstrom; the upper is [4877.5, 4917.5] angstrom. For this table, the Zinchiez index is 486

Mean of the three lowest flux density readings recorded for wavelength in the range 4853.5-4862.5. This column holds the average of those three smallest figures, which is 5.2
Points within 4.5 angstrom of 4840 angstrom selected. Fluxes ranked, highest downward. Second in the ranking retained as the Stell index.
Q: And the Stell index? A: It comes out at 8.93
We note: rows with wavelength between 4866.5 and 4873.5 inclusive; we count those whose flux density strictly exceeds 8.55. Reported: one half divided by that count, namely 0.50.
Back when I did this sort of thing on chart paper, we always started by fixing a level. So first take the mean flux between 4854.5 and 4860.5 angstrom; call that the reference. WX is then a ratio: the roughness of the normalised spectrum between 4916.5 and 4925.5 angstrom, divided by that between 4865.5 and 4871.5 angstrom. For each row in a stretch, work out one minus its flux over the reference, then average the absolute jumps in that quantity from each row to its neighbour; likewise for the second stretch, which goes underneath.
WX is 0.6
